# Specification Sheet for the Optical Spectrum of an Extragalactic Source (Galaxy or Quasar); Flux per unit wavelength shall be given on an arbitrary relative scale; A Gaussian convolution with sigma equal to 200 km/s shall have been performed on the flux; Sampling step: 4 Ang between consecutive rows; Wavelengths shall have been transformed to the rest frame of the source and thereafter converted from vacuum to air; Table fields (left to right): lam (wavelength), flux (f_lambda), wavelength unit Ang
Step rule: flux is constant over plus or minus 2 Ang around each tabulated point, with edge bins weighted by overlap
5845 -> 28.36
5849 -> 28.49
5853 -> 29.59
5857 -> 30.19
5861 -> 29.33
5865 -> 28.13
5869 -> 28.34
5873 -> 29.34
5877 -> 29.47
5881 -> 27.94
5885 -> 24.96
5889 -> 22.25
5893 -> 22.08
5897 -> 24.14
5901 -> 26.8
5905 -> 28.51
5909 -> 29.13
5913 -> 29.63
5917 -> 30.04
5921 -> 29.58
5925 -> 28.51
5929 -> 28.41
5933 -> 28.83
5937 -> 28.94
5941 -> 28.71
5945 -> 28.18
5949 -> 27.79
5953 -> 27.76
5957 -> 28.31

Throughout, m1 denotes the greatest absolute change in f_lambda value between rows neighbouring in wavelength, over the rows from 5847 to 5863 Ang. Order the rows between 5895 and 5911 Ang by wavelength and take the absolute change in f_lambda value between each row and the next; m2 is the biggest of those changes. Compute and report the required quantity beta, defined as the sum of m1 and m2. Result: 3.8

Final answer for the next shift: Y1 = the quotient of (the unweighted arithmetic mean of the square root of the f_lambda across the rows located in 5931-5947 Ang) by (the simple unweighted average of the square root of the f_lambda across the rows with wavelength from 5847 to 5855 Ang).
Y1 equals 0.99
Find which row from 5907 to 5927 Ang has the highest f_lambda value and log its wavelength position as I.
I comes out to 5917 Ang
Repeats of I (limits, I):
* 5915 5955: 5917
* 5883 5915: 5913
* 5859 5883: 5877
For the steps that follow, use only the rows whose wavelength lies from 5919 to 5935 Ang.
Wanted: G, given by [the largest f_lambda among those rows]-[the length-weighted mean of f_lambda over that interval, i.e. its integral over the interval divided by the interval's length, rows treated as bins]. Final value 0.75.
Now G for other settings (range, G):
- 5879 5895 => 3.63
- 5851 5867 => 0.88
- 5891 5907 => 3.13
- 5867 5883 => 0.70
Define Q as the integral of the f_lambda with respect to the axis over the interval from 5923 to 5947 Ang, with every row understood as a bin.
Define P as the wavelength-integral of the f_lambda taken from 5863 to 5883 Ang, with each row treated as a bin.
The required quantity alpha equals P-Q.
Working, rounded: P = 573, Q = 686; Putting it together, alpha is -113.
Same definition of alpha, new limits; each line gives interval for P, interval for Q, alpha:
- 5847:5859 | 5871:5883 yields 6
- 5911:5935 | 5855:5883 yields -111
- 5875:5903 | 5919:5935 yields 249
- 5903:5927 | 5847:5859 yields 349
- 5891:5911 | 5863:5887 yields -150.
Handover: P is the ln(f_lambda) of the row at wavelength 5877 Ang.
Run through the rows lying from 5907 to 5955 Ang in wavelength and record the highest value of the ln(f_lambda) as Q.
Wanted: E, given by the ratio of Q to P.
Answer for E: 1.01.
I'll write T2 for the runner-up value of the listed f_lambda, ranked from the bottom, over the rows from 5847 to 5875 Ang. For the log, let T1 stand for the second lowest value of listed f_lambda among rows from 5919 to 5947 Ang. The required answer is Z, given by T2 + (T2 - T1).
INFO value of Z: 28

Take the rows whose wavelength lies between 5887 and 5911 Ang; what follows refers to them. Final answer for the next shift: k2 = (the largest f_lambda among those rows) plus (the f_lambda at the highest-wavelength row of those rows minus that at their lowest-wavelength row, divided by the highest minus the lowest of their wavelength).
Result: 29.5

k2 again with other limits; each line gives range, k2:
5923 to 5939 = 29.0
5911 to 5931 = 30.0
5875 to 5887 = 28.9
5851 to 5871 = 30.1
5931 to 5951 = 28.9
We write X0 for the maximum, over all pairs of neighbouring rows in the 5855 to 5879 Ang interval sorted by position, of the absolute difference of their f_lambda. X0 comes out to 1.2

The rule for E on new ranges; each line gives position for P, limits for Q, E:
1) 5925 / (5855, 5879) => 1.02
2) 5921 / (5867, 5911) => 1.00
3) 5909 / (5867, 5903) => 1.00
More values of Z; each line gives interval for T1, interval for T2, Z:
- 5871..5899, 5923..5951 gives 34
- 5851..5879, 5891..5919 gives 20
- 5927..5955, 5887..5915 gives 17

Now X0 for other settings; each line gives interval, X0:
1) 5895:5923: 2.7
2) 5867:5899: 3.0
